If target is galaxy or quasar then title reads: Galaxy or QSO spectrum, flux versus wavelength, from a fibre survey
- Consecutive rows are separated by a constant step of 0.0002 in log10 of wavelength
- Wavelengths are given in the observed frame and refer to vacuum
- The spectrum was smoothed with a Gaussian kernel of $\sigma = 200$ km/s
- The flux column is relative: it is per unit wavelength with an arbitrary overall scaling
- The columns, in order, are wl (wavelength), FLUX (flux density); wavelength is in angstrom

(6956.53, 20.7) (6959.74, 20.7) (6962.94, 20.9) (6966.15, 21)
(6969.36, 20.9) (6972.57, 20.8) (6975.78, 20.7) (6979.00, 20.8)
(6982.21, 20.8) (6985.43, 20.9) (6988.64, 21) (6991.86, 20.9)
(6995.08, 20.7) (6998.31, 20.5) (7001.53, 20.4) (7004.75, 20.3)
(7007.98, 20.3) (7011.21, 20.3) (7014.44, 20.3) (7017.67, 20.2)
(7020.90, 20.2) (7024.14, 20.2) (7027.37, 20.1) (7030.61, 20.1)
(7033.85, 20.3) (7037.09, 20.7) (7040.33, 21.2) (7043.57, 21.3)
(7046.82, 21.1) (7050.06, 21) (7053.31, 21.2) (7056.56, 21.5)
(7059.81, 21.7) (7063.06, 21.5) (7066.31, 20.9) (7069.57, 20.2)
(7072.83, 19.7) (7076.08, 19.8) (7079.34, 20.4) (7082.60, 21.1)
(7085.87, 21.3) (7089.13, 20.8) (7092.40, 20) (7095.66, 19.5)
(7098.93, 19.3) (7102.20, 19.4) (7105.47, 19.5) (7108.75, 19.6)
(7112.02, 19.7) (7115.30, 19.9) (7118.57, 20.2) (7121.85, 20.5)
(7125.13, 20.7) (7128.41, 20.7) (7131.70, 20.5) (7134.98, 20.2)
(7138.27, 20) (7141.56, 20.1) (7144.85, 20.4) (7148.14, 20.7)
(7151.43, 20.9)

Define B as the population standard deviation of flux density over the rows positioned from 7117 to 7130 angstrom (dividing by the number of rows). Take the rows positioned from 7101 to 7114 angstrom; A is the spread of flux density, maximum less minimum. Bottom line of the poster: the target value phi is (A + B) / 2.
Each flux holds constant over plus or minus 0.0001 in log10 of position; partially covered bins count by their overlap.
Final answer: 0.25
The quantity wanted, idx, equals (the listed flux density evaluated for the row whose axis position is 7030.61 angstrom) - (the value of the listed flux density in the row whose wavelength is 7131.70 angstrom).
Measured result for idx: -0.40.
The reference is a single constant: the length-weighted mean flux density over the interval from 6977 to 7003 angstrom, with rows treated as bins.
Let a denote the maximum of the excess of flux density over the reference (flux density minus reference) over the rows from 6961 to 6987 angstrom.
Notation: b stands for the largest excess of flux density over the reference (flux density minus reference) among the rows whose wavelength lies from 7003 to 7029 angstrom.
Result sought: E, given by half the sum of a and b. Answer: -0.10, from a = 0.3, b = -0.4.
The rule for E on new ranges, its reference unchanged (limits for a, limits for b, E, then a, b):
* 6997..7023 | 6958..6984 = 0.00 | -0.2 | 0.3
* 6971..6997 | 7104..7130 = 0.10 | 0.3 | 0.0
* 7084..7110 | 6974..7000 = 0.40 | 0.6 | 0.3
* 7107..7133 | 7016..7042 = 0.20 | 0.0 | 0.5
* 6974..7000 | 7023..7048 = 0.40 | 0.3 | 0.6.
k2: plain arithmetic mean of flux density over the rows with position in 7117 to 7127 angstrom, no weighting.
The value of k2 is 20.5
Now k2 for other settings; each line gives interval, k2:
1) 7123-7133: 20.6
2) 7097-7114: 19.5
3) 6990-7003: 20.6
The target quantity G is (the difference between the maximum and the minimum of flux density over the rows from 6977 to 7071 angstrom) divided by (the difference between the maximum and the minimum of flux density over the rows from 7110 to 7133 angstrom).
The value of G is 1.6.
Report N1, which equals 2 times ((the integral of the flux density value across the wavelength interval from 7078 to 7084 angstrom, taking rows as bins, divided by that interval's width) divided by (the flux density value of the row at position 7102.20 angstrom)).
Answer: 2.14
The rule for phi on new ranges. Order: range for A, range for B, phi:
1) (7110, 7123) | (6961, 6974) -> 0.44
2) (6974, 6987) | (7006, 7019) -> 0.12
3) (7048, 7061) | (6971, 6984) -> 0.37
